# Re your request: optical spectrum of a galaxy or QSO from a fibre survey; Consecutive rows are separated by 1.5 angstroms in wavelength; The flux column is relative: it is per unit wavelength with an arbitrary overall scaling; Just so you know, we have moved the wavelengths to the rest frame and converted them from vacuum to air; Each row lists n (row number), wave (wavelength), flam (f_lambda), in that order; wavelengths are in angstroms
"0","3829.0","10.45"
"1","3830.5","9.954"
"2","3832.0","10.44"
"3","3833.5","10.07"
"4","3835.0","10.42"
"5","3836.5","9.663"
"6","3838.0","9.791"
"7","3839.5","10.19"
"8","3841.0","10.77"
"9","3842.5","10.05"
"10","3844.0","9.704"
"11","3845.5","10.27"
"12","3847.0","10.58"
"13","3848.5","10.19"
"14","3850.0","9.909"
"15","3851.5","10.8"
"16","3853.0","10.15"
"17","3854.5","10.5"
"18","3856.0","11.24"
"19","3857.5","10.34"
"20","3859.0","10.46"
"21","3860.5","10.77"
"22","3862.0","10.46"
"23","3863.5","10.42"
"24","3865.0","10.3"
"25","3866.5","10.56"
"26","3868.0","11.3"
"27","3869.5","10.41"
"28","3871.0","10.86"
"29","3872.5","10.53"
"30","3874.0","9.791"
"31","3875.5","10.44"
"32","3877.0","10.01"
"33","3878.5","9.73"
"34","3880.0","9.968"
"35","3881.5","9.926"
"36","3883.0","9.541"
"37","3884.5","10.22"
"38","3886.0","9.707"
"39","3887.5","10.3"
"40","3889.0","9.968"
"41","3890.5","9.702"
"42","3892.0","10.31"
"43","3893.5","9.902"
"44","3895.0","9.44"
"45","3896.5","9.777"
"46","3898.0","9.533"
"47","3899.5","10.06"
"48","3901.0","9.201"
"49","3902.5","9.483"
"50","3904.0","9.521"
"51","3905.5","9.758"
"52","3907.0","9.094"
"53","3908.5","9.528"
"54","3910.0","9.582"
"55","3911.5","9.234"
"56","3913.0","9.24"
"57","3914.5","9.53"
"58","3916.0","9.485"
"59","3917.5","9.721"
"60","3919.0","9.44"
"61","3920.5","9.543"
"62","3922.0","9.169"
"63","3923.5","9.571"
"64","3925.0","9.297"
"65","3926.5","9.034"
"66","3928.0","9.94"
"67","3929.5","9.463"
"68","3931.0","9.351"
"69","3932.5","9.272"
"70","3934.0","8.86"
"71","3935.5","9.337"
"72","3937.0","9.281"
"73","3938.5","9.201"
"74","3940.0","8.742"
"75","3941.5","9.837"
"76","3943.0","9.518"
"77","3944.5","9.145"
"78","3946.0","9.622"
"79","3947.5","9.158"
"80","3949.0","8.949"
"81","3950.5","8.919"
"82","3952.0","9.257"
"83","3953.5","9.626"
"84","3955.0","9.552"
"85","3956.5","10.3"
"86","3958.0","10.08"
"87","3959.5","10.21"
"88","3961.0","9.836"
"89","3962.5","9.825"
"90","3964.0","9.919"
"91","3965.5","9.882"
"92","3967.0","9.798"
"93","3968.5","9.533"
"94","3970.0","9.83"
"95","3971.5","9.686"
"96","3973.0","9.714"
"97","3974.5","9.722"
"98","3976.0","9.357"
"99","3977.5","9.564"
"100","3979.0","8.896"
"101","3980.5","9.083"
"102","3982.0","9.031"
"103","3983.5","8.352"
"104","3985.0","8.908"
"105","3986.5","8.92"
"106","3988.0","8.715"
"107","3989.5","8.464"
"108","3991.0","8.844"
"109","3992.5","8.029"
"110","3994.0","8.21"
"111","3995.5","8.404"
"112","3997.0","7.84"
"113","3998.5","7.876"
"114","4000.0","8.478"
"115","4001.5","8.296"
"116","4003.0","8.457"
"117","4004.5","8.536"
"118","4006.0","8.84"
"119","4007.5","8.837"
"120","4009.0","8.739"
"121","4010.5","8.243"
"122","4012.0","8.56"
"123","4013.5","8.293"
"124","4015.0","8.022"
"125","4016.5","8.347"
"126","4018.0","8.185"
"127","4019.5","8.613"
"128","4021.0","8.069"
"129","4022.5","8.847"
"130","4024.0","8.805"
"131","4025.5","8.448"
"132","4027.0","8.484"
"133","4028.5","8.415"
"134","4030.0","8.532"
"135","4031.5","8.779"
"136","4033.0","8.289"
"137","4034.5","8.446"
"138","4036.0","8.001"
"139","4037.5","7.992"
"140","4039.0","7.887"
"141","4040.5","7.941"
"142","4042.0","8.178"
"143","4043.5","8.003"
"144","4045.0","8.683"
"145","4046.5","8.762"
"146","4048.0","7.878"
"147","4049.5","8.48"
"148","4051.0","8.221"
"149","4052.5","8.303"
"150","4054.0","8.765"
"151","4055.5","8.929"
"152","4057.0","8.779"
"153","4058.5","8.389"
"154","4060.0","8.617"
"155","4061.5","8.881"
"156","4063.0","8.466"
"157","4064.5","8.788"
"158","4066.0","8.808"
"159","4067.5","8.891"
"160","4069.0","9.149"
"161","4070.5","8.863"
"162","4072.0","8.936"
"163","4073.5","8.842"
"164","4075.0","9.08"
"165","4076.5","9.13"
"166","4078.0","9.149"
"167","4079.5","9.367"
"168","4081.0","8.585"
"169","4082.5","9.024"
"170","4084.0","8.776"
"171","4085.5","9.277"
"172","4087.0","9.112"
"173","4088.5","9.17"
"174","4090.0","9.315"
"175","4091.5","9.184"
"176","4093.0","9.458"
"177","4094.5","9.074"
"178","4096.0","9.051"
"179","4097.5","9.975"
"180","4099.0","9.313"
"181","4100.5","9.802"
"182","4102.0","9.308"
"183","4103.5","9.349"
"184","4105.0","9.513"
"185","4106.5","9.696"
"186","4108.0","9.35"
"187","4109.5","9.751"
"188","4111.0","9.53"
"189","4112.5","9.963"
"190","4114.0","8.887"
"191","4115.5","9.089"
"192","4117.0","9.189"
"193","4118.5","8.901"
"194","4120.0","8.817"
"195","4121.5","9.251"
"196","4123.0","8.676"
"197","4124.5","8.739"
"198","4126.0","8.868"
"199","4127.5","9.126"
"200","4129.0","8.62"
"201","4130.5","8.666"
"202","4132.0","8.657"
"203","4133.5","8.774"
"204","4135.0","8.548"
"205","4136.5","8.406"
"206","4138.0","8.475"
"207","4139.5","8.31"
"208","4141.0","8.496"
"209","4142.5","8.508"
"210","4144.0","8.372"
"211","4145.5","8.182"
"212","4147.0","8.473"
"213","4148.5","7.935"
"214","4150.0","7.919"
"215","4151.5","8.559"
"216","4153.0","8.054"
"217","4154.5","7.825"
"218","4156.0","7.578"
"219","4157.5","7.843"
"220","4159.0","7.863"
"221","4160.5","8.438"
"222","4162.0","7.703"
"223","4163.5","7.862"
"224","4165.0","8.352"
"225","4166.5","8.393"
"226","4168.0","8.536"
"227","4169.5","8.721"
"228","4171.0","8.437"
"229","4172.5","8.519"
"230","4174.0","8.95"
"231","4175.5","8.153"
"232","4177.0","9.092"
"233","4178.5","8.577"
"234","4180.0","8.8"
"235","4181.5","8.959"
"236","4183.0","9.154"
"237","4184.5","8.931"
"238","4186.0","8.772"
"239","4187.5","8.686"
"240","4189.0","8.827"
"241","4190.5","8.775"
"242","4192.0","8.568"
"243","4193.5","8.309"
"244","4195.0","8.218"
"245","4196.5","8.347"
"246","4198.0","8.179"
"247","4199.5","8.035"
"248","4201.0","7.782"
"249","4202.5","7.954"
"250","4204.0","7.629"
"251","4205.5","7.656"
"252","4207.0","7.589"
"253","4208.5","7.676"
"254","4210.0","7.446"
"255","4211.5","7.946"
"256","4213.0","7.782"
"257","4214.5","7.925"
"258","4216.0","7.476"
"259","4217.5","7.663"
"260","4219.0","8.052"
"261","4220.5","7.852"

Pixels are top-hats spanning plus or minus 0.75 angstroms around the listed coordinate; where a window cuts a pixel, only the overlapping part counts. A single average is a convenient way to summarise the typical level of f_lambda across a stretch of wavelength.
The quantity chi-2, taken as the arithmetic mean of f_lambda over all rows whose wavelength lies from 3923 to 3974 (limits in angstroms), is 9.5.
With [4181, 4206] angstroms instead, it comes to 8.4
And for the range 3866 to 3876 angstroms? 10.6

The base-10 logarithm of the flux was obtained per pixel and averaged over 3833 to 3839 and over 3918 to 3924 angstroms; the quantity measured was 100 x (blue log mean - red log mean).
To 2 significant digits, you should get 2.5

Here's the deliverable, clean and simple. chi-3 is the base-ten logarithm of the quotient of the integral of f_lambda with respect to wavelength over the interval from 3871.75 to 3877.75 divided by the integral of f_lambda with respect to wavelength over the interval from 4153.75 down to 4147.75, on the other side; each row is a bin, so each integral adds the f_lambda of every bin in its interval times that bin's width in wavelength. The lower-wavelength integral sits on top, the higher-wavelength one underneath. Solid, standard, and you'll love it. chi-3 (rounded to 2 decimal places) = 0.10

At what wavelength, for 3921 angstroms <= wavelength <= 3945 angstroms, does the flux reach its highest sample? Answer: 3928.0 angstroms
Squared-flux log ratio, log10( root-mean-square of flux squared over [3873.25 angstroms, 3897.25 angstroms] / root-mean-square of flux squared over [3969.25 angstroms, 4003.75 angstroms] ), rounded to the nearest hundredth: 0.10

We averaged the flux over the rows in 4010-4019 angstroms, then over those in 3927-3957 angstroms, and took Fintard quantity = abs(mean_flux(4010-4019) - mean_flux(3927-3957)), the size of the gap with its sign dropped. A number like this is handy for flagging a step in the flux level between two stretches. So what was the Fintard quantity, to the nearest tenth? 1.1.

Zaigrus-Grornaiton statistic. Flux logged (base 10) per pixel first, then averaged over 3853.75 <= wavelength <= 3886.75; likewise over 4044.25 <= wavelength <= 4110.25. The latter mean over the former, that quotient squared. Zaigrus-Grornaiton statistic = 0.88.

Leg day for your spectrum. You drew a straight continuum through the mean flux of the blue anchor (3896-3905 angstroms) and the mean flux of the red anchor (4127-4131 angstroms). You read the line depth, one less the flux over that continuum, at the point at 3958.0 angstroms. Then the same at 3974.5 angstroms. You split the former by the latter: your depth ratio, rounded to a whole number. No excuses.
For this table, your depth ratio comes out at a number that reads 2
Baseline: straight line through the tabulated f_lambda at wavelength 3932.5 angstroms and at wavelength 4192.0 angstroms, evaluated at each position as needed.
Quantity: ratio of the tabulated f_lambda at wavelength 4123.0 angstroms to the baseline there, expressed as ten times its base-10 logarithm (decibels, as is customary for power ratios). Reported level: 0.0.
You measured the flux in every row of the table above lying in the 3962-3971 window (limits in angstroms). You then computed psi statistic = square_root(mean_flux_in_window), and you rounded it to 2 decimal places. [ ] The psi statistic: 3.13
